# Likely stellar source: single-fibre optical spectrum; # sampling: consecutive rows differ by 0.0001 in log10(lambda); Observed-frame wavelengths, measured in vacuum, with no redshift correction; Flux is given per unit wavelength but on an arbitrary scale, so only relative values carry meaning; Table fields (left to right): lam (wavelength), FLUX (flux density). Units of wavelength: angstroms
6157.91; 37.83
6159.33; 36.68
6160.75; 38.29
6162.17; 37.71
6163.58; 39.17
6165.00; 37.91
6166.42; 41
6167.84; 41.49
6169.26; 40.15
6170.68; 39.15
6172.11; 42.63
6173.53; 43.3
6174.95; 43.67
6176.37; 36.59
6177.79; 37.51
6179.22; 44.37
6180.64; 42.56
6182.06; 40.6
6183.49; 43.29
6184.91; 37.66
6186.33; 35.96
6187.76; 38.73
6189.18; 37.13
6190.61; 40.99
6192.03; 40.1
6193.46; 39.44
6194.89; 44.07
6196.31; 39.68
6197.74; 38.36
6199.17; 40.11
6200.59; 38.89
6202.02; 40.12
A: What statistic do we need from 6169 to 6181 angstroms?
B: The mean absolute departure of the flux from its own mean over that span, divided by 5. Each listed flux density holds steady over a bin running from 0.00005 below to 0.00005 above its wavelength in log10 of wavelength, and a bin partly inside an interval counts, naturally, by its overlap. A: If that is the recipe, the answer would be 0.49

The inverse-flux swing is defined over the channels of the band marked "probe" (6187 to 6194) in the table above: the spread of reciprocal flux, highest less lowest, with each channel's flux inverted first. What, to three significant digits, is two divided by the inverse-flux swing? 789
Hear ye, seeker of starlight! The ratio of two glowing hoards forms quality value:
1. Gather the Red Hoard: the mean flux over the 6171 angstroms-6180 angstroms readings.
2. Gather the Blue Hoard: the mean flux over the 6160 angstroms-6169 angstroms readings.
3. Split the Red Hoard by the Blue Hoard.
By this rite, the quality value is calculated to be 1.05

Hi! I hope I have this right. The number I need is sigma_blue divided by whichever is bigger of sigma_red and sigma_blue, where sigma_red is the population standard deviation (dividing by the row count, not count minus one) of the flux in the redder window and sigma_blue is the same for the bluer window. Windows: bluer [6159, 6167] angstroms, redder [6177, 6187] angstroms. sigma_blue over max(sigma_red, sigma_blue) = 0.45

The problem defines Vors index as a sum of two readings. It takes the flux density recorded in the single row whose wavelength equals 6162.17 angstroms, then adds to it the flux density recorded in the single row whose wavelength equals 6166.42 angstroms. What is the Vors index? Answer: 78.7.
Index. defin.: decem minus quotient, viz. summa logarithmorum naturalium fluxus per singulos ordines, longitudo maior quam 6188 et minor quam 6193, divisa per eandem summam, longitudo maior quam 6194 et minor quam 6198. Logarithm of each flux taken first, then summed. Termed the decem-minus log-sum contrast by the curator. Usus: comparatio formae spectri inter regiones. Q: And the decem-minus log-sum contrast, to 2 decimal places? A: 9.01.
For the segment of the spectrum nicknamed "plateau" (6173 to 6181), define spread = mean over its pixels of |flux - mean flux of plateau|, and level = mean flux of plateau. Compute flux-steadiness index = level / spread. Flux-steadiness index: 14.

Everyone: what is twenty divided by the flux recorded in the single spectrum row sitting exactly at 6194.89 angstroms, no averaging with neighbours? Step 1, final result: 0.454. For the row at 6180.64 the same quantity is 0.470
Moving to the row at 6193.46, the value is 0.507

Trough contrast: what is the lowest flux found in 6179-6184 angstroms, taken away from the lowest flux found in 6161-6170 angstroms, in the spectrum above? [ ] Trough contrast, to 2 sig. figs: -2.9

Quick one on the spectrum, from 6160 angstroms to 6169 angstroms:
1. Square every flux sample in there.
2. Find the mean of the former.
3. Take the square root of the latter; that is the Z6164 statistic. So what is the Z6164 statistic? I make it 39.3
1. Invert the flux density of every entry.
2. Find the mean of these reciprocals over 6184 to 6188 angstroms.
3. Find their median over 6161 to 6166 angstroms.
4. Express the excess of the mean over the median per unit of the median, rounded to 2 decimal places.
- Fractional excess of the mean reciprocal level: 0.01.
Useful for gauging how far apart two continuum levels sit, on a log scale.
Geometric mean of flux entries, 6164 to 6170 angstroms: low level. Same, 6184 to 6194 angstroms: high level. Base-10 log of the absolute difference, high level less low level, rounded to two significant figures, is 0.20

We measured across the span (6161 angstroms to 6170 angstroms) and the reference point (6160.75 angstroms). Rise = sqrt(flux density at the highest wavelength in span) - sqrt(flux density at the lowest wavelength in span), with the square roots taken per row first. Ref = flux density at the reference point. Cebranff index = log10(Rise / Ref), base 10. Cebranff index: -2.3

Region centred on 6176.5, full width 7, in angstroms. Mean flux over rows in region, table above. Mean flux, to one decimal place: 41.1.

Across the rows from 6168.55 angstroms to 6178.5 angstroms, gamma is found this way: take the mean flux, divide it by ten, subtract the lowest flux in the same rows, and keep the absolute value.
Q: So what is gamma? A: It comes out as 32.5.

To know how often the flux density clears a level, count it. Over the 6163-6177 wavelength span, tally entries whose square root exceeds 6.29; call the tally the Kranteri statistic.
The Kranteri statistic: 6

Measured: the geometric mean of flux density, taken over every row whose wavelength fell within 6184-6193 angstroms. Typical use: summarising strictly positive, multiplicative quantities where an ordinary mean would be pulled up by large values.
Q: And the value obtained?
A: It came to 38.4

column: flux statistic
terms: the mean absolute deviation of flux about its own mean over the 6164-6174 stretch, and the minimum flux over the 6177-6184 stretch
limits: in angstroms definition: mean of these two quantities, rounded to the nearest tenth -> 19.5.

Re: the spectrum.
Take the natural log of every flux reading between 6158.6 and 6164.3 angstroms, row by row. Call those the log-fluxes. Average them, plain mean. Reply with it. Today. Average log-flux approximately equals 3.64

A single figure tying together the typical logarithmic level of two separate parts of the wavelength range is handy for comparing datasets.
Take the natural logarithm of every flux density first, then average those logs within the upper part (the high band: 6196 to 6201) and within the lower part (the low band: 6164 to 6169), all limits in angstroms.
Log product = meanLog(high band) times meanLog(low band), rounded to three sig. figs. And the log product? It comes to 13.5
